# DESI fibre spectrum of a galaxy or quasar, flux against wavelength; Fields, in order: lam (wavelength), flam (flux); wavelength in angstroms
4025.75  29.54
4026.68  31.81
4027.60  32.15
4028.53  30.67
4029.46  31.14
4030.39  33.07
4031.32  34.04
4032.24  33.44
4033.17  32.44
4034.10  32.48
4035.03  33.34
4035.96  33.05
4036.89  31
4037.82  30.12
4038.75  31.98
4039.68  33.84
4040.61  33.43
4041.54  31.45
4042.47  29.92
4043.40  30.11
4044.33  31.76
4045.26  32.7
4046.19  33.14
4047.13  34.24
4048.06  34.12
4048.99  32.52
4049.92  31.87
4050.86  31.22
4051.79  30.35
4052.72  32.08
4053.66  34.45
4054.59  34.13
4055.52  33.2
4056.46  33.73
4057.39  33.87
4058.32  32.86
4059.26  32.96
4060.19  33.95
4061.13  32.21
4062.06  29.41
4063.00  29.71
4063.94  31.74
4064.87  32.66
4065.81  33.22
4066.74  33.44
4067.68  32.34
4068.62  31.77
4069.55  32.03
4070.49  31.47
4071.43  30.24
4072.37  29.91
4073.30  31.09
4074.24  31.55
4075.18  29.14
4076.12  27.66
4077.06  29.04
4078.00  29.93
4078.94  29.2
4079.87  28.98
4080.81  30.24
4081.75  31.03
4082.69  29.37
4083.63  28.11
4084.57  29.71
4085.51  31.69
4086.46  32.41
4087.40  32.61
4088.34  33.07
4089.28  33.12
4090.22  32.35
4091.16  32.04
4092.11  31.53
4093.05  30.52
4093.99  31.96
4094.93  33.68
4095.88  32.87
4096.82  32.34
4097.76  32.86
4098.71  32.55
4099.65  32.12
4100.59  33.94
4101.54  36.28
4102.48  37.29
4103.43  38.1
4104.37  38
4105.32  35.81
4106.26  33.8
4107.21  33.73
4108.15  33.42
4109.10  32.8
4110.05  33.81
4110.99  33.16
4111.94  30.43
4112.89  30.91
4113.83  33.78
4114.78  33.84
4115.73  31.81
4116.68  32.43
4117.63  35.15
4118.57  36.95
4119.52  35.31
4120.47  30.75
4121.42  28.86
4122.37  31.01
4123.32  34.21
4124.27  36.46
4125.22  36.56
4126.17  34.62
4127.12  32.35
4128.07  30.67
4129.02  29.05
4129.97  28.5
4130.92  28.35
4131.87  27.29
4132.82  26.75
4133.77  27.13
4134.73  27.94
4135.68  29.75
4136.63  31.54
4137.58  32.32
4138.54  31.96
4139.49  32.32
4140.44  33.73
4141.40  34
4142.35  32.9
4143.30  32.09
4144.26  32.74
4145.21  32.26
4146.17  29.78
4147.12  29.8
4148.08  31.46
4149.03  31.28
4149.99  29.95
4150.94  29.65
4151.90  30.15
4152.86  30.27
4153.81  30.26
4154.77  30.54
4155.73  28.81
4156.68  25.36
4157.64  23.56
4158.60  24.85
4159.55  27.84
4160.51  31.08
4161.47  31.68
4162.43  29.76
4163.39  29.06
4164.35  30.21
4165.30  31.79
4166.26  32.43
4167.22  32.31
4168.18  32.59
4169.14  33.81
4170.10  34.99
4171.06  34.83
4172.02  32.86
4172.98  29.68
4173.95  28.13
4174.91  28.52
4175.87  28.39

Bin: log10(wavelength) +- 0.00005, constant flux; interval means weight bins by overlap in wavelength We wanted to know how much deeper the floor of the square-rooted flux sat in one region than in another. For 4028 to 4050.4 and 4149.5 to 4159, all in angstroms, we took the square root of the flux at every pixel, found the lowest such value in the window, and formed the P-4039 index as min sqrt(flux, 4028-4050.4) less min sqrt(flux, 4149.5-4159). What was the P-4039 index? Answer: 0.6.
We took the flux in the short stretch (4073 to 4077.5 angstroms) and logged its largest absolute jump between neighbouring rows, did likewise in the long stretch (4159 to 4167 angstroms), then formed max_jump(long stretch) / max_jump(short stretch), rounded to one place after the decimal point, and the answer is 1.3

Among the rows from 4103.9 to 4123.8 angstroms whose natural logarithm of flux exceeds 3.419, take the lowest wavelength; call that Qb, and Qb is 4104.37 angstroms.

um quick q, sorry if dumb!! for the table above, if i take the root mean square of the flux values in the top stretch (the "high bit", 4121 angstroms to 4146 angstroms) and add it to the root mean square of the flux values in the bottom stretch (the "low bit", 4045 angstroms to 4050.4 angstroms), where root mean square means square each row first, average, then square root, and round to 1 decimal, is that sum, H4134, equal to 64.6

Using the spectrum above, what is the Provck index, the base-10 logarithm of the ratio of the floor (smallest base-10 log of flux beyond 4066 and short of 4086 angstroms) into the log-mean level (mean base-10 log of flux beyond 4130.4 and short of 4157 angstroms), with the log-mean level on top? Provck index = 0.012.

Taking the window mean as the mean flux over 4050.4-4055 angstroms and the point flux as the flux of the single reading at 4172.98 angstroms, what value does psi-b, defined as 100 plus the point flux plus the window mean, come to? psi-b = 162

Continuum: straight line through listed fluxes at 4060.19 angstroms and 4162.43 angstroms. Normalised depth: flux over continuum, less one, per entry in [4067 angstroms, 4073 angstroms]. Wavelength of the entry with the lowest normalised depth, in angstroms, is 4072.37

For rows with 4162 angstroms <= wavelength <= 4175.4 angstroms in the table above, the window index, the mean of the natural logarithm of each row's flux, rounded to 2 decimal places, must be 3.45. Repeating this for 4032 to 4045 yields 3.47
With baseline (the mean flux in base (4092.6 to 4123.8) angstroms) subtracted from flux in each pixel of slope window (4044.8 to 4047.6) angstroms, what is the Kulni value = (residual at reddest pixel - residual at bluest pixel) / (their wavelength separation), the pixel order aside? 0.8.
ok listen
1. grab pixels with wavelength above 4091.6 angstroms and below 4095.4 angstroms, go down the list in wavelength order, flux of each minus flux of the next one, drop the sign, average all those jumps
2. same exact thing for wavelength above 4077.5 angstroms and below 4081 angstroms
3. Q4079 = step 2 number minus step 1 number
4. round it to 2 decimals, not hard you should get -0.65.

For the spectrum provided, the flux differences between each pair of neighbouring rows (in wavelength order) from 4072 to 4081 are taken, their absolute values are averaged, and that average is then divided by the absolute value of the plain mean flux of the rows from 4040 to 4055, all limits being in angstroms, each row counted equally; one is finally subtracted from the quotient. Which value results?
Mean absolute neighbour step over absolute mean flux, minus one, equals -0.966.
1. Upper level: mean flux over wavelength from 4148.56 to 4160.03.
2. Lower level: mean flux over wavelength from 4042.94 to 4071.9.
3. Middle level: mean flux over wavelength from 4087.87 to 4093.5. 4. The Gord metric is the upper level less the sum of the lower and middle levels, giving -35.9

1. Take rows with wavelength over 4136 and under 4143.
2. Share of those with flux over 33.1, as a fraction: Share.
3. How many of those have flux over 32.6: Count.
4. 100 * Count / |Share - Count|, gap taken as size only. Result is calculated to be 111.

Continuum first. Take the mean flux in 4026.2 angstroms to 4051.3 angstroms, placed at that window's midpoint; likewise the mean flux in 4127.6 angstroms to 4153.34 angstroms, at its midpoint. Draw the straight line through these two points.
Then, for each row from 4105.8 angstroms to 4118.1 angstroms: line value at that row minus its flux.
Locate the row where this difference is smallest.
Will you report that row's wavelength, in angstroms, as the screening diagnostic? 4117.63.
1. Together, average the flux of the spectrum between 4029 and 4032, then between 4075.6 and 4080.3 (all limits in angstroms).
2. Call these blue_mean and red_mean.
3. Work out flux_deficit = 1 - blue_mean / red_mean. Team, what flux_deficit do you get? -0.13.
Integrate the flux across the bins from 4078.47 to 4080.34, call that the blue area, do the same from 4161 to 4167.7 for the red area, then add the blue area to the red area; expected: 263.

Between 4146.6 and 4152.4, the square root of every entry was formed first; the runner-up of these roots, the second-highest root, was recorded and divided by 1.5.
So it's 3.73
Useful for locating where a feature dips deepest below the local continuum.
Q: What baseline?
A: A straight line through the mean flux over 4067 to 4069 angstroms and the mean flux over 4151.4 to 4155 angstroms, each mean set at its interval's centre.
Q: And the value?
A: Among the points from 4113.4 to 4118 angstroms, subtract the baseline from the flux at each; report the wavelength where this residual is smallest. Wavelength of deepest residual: 4115.73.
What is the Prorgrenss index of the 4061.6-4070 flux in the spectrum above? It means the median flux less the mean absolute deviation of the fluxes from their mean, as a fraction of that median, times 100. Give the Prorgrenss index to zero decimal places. 97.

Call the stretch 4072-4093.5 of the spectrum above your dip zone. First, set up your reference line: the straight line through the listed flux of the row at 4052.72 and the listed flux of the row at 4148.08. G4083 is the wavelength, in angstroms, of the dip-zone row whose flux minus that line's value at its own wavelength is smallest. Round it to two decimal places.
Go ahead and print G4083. 4076.12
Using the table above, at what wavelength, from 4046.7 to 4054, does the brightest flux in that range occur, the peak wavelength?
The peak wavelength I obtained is 4053.66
